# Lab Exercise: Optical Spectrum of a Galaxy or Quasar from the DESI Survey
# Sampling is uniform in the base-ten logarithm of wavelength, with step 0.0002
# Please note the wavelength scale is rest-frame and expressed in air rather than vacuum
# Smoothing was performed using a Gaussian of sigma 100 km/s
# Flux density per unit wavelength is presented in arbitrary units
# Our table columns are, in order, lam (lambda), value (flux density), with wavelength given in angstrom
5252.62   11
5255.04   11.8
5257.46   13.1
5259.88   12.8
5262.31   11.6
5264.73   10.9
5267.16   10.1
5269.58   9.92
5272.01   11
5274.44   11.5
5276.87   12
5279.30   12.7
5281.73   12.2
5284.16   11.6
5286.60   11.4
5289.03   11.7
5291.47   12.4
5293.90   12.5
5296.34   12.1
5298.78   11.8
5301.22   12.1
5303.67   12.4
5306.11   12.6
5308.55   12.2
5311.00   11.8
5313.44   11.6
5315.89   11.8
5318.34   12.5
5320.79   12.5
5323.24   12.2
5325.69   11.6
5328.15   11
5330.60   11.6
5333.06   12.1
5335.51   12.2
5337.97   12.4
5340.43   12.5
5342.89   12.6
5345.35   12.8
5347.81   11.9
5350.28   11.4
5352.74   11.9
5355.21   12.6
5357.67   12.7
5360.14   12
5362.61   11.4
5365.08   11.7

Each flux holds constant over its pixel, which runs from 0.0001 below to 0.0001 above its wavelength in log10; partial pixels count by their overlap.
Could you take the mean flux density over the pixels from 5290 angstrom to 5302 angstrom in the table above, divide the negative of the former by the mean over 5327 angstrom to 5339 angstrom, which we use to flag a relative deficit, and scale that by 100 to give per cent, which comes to -103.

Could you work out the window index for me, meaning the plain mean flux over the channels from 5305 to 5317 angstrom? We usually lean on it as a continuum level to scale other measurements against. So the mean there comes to 12.00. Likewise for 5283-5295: 11.92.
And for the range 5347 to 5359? 12.10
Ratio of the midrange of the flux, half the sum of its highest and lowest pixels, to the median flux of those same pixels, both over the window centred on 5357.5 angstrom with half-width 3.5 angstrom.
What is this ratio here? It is 0.980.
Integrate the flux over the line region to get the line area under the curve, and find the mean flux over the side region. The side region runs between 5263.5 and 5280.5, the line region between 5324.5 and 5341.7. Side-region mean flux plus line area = 216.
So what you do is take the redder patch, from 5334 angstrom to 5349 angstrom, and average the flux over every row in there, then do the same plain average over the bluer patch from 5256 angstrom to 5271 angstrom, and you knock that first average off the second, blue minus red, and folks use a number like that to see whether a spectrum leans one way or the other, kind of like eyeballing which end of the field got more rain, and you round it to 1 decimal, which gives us -1.0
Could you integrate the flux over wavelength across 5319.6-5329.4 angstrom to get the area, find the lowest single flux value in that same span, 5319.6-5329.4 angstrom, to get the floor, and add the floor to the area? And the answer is 127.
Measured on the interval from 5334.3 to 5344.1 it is 134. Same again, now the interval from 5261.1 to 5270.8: 113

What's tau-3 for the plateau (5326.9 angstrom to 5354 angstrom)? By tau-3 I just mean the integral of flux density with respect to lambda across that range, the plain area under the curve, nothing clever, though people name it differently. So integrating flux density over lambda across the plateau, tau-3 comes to 326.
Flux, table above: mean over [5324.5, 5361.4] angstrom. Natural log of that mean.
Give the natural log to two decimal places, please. 2.49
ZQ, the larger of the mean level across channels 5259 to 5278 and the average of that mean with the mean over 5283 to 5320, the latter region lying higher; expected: 11.6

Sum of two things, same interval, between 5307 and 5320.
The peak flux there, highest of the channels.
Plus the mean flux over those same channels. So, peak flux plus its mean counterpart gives 24.5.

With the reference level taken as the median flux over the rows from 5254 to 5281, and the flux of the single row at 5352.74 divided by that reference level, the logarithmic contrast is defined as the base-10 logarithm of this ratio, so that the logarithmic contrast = 0.011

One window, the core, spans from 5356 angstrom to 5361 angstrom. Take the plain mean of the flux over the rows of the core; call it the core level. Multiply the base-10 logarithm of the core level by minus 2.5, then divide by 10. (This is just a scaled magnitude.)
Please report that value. -0.273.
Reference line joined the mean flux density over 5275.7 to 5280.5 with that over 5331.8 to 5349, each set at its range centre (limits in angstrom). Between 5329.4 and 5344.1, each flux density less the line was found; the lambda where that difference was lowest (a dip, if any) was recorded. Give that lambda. 5330.60 angstrom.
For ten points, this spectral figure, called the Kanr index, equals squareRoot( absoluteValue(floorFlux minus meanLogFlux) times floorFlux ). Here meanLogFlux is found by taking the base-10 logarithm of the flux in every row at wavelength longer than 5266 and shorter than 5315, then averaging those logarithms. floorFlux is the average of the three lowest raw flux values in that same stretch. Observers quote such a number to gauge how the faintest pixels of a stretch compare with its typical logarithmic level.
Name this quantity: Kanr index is 9.8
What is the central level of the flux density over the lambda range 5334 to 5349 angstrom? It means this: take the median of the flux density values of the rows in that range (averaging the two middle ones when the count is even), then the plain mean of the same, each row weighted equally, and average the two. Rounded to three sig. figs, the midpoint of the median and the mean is 12.4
